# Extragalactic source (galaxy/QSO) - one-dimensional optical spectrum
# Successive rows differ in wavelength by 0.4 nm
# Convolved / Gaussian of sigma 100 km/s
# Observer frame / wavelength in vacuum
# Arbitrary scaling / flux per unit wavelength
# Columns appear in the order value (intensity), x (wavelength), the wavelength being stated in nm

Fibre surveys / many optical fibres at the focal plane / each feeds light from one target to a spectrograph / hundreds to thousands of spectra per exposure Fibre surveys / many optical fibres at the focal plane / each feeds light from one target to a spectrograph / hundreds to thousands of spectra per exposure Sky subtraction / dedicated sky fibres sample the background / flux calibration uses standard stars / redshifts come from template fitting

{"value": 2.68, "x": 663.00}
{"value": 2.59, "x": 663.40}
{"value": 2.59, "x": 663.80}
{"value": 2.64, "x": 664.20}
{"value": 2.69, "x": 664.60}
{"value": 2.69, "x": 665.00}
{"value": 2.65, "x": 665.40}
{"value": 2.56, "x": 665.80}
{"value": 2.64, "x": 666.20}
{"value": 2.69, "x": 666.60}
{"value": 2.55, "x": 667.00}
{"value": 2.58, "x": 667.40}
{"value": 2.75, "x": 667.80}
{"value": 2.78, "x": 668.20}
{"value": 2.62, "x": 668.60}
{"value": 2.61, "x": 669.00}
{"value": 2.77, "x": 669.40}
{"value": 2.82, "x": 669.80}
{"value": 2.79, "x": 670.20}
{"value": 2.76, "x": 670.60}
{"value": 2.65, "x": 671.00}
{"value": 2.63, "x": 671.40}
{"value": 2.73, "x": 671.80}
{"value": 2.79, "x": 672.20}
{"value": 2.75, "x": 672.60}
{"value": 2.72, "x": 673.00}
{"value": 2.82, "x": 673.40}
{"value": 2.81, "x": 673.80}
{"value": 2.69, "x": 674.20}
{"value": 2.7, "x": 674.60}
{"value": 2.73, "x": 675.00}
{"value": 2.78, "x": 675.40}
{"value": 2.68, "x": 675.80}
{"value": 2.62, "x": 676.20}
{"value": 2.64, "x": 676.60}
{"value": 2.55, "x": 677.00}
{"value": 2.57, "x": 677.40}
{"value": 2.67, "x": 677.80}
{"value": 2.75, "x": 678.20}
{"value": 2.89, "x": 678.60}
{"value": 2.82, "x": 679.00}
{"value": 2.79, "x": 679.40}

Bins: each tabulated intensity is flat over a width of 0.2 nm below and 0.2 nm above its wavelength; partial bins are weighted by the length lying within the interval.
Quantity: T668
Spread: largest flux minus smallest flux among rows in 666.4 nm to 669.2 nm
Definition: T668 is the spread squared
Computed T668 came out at 0.053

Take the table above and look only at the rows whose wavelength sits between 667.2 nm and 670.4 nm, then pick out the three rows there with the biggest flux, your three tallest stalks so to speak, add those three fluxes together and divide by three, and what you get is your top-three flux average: 2.80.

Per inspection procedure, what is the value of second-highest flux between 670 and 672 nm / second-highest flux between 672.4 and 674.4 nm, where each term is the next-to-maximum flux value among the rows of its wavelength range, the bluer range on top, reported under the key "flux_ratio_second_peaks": 0.982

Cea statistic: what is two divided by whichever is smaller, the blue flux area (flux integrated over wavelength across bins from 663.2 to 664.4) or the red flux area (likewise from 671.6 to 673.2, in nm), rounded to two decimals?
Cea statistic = 0.64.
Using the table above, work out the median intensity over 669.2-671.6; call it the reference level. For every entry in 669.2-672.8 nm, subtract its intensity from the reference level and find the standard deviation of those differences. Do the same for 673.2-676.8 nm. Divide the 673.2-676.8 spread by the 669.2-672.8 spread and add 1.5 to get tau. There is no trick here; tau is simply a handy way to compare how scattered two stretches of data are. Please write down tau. 2.62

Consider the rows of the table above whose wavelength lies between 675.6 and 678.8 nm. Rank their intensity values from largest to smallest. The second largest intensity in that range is 2.75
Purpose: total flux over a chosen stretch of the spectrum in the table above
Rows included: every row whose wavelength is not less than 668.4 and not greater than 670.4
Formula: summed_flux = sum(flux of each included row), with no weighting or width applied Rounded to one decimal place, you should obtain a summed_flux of 13.6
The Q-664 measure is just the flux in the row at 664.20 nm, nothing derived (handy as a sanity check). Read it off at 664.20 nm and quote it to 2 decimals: 2.64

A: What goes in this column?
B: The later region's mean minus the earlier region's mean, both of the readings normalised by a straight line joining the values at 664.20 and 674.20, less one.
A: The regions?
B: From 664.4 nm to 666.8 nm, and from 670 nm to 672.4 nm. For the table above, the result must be 0.0163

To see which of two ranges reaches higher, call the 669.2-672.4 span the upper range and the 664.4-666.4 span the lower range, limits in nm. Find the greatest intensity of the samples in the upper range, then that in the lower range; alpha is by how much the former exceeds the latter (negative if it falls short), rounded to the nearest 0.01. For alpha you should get 0.13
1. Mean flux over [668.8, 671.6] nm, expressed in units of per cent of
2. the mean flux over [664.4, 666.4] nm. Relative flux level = 103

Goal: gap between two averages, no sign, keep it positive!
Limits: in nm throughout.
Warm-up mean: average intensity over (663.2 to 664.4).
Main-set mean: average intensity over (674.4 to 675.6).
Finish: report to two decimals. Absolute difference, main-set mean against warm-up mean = 0.13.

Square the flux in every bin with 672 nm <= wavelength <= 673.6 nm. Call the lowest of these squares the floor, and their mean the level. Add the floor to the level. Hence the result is 15.1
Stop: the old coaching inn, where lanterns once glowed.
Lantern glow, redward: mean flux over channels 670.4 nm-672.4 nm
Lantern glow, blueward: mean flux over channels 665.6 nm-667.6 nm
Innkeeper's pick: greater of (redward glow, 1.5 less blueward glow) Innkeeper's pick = 2.71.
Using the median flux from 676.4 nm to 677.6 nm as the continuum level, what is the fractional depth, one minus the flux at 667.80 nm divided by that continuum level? -0.070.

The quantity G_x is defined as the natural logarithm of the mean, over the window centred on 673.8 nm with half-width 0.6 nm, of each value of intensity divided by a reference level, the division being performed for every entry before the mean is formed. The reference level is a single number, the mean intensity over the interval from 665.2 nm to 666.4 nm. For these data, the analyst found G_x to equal 0.058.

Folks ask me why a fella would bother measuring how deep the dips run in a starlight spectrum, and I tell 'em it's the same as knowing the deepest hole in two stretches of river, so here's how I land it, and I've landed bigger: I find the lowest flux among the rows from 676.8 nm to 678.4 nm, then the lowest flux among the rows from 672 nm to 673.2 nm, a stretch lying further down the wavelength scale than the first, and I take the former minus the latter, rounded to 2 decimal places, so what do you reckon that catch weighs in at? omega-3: -0.17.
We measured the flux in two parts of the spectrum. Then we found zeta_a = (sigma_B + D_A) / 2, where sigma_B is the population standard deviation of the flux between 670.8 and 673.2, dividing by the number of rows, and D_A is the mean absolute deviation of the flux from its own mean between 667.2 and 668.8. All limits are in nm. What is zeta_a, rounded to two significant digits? 0.069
